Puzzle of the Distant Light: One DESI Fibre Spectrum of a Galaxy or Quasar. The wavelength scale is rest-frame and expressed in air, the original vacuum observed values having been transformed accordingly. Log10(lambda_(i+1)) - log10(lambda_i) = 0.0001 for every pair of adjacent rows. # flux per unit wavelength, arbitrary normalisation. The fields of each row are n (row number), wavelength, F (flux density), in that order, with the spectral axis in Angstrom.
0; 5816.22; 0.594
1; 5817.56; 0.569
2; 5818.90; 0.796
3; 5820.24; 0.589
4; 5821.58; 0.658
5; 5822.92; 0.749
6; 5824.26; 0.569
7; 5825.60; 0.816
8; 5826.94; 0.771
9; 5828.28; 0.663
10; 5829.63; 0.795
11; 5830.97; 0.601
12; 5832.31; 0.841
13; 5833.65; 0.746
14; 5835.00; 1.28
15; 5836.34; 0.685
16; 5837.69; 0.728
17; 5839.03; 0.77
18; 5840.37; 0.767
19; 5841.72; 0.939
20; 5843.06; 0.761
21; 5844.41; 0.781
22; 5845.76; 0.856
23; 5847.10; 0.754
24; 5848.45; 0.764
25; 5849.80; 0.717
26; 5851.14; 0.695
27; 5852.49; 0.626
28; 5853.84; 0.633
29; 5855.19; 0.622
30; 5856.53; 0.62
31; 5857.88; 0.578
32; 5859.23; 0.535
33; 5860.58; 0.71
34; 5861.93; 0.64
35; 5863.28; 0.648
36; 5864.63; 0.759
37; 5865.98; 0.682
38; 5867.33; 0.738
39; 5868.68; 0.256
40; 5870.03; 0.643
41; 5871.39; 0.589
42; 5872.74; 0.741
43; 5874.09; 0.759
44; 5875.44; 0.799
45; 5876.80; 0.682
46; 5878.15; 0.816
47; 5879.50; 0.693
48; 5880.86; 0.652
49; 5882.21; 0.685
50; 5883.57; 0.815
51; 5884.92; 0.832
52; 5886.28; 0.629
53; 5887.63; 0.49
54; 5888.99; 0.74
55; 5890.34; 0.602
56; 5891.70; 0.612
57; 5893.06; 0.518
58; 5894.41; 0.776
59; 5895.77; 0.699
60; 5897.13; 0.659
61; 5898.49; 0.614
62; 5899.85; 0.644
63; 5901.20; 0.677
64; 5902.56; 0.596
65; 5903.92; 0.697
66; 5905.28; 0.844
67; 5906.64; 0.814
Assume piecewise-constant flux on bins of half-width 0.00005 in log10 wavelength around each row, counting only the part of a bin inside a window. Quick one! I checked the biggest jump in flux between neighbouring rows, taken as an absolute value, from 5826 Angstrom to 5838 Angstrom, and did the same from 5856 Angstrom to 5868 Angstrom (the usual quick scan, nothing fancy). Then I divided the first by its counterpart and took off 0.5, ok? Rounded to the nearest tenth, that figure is 2.9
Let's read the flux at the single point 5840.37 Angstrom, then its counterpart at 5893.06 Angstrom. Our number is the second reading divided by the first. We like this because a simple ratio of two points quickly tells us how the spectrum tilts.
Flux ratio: 0.7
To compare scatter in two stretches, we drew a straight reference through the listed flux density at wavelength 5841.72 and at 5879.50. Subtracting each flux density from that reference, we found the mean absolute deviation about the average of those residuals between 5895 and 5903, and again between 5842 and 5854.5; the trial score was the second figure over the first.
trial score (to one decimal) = 1.6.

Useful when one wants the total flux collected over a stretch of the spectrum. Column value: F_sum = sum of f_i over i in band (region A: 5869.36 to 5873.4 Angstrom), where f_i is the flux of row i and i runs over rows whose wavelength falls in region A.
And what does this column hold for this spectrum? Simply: 2.0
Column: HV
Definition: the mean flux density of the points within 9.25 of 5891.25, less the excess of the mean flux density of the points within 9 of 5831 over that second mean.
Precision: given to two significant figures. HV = 0.56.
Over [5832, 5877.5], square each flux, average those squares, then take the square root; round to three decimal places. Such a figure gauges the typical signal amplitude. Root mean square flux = 0.732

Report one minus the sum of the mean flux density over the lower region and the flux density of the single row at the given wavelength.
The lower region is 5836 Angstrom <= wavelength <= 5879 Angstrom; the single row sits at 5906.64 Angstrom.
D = -0.51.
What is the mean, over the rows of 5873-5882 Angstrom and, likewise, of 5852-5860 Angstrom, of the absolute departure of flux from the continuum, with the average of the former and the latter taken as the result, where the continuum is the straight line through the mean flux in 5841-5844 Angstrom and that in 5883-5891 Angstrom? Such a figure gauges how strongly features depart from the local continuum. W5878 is 0.12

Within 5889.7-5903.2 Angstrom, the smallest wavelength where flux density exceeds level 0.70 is 5894.41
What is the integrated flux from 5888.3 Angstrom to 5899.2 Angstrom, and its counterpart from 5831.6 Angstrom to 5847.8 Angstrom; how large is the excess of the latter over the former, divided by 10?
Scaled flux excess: 0.6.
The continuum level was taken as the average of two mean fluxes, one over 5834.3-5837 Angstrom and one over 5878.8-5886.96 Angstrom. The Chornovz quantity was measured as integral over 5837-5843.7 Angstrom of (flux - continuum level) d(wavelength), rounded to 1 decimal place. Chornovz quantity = -0.4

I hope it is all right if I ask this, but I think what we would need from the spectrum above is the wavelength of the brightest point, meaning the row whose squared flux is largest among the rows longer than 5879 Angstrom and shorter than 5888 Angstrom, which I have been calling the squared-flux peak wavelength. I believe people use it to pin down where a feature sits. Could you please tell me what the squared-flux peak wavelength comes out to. 5884.92 Angstrom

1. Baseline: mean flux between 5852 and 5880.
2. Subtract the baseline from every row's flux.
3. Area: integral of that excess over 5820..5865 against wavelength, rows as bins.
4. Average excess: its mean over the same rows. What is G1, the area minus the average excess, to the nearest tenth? 3.1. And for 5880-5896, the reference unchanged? 0.2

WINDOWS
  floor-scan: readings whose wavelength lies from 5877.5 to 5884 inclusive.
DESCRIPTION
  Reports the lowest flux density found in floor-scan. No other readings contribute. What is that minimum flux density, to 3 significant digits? 0.652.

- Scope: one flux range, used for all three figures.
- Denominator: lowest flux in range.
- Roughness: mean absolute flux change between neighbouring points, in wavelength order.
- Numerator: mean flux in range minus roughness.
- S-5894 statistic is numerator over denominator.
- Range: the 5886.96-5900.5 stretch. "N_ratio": 1.08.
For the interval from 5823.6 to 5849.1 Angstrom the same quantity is 1.10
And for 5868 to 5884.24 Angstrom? 2.21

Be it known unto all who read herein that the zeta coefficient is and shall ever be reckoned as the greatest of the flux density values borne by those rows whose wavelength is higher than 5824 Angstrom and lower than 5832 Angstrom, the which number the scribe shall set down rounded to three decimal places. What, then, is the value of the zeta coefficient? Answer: 0.816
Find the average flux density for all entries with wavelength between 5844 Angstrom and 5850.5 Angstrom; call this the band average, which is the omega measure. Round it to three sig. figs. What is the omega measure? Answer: 0.774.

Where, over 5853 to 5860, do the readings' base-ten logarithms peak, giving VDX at 5853.84 Angstrom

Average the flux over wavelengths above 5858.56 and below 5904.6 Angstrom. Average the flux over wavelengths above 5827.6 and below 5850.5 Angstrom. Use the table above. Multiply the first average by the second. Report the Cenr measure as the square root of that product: 0.726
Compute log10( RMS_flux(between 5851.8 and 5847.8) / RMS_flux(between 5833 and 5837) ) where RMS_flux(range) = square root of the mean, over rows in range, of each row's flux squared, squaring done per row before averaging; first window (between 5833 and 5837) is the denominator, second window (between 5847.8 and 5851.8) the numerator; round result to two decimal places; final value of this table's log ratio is -0.11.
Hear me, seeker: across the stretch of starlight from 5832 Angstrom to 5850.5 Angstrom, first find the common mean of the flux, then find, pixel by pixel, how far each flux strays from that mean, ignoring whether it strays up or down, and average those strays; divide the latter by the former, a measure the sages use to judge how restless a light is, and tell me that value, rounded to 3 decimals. 0.116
